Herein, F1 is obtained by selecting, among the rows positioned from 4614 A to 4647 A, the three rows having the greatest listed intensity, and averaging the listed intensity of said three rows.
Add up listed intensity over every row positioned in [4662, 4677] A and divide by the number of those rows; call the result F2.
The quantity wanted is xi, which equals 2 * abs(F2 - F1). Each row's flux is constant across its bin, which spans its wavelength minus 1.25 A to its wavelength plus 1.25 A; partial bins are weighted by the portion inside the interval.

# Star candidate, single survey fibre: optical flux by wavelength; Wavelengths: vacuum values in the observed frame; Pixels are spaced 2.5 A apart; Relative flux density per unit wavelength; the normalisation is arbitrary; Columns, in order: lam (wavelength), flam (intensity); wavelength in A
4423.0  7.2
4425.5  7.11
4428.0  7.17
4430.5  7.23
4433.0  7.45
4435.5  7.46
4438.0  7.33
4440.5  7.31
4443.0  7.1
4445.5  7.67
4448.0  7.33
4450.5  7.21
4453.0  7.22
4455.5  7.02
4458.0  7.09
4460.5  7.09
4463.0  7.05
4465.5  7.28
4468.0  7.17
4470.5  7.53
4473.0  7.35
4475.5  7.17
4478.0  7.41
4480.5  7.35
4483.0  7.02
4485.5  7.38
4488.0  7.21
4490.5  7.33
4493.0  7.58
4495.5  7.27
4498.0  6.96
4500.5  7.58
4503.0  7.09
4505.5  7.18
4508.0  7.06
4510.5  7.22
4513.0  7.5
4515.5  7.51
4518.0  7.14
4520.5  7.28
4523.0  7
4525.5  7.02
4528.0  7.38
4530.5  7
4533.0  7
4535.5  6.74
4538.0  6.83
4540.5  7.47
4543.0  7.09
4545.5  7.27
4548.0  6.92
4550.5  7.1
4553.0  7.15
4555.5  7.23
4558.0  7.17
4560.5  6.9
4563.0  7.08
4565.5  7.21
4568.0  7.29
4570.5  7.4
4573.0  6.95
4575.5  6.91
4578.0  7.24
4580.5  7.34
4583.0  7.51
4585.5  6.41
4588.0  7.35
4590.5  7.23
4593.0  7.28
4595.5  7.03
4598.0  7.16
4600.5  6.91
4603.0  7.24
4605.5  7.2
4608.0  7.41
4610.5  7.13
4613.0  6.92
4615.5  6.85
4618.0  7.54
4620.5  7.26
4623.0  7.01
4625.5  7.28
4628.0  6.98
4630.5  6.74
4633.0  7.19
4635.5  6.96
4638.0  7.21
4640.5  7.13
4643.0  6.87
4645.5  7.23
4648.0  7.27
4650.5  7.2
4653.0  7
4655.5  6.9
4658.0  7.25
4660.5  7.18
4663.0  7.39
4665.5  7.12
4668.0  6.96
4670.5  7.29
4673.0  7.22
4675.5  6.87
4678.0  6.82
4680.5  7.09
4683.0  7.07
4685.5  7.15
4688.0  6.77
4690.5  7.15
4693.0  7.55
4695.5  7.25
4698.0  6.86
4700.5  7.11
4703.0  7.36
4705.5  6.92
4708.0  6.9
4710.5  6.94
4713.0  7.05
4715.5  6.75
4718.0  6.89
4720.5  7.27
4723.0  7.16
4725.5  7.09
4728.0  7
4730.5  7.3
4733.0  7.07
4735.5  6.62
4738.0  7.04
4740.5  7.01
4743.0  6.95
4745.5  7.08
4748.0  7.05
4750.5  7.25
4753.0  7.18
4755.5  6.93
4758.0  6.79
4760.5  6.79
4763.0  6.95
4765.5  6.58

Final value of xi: 0.44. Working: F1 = 7.36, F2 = 7.14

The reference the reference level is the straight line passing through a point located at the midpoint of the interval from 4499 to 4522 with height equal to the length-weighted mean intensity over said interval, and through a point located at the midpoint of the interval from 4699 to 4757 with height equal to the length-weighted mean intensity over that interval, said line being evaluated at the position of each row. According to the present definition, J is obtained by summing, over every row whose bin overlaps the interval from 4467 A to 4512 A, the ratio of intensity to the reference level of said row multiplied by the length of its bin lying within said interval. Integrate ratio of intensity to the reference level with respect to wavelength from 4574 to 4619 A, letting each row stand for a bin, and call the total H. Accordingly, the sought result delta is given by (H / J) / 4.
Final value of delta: 0.250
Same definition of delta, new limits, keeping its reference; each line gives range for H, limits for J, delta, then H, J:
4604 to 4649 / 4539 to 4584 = 0.251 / 44.8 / 44.7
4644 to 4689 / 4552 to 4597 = 0.252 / 45.0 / 44.6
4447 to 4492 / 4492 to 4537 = 0.250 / 44.5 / 44.5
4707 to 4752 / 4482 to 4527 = 0.251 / 44.9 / 44.7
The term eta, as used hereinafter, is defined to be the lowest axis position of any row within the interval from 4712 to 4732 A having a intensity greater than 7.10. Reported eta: 4720.5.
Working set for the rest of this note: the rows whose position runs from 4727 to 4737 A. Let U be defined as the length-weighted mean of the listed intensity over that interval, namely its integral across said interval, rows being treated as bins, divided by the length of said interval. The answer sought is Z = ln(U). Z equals 1.95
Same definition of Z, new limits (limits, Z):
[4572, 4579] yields 1.95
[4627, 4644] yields 1.95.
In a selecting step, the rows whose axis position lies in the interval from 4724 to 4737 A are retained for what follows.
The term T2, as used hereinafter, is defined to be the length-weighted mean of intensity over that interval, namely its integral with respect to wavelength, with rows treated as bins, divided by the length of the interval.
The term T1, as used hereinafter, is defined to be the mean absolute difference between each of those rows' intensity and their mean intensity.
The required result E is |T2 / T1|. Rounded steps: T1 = 0.16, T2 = 7.02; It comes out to 43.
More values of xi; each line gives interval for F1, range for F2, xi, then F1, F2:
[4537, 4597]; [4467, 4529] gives 0.38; 7.46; 7.27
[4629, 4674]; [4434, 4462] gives 0.12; 7.32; 7.26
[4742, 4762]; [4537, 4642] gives 0.08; 7.17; 7.13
